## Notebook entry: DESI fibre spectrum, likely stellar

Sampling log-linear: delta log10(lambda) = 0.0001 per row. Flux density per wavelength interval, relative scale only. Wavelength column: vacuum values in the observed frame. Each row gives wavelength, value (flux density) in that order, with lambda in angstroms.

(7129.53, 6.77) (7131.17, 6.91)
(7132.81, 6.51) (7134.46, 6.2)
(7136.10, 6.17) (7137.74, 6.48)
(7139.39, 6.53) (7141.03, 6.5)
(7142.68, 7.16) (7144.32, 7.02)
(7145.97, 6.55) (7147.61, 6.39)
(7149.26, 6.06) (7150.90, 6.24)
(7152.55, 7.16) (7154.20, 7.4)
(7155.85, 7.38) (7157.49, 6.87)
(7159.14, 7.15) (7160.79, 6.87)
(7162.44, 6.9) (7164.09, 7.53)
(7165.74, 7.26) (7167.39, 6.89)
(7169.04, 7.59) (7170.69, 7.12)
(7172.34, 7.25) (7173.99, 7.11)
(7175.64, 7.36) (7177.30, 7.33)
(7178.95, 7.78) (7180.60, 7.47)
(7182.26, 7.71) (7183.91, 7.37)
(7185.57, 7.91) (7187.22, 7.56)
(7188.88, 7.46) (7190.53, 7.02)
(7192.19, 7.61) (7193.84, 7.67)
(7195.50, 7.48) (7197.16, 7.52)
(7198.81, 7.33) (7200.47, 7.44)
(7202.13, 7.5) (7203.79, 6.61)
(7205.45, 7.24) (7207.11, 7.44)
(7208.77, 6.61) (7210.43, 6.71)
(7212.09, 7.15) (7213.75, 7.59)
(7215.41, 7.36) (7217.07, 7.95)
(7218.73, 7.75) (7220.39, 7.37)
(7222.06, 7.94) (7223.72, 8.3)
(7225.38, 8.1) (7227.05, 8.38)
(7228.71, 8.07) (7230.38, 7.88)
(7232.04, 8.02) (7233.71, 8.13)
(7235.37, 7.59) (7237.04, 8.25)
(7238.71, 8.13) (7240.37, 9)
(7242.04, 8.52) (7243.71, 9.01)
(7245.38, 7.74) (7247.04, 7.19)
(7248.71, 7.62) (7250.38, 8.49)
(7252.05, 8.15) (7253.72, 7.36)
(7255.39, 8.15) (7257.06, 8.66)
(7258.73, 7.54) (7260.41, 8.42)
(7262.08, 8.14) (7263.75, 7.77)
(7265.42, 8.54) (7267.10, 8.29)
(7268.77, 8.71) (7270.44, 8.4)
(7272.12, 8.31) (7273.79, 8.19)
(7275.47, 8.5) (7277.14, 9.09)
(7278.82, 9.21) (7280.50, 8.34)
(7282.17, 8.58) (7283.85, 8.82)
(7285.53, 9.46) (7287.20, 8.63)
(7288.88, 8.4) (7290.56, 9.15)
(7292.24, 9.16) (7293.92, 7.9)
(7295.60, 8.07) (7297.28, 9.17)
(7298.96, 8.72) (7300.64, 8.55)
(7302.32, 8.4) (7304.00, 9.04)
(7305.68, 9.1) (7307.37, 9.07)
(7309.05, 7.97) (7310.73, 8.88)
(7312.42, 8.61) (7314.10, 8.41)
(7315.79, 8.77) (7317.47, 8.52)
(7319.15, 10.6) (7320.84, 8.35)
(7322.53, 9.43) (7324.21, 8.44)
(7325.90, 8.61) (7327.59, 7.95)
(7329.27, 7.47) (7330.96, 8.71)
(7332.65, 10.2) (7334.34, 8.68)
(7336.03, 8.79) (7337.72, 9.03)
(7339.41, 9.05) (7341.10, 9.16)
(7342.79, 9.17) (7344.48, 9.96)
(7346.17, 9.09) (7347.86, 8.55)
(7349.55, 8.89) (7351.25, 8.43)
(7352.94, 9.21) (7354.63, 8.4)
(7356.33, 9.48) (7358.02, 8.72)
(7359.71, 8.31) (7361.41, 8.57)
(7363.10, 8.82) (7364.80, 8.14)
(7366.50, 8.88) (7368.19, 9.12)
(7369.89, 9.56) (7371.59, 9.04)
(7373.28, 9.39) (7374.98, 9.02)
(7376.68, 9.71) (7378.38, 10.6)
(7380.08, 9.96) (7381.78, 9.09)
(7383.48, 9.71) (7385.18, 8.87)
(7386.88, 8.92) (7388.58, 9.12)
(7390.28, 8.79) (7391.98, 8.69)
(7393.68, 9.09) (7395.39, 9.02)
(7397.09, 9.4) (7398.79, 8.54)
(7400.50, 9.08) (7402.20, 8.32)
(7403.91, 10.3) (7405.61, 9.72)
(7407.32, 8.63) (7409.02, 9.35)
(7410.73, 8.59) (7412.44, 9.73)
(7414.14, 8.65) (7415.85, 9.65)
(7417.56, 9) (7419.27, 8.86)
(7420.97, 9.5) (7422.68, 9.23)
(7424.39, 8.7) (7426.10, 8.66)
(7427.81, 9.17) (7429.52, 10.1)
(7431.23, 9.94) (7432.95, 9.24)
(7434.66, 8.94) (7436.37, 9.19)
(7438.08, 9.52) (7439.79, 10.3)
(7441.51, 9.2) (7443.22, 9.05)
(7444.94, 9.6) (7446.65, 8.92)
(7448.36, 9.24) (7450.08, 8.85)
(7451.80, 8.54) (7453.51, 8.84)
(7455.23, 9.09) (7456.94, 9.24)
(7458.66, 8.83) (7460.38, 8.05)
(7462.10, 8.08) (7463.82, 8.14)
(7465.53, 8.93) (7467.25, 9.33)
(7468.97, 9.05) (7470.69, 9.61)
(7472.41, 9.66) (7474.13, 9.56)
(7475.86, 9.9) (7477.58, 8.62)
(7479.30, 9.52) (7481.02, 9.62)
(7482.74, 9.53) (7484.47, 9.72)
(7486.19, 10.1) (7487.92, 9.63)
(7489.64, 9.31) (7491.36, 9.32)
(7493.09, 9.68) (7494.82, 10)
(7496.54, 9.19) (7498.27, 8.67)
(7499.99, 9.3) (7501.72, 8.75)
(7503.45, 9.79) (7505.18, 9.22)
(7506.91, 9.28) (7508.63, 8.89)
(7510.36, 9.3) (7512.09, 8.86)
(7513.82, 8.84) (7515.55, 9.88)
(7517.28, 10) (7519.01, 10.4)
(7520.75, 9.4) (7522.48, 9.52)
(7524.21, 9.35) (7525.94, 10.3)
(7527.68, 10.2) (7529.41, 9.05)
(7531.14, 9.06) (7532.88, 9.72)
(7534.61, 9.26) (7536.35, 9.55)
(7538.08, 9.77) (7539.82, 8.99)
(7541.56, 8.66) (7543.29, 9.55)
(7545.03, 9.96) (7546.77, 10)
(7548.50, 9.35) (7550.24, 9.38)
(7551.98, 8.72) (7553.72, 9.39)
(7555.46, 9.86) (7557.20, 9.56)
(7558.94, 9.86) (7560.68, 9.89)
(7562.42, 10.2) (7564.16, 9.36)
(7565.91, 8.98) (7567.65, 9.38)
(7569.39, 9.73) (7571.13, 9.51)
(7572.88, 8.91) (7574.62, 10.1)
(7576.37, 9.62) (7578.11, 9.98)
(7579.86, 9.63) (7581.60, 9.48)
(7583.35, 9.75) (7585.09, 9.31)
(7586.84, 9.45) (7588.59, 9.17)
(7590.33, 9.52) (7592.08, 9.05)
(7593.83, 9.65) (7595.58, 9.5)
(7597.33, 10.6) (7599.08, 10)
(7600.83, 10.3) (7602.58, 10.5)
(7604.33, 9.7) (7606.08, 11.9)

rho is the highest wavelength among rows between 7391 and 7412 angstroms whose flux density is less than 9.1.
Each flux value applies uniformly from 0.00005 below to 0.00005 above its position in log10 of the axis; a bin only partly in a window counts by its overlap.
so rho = 7410.73 angstroms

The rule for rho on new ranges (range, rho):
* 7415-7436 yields 7434.66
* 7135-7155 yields 7154.20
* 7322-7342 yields 7339.41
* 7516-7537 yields 7531.14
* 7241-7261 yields 7260.41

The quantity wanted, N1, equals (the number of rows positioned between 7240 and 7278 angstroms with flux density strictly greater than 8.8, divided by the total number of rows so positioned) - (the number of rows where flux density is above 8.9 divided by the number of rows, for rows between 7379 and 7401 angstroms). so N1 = -0.56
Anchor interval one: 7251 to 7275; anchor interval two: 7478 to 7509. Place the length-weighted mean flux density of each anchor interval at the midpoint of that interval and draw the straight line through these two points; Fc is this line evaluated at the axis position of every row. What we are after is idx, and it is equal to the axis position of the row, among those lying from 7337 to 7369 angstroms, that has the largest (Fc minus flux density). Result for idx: 7364.80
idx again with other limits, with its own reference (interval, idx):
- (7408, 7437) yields 7426.10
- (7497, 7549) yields 7541.56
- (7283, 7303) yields 7293.92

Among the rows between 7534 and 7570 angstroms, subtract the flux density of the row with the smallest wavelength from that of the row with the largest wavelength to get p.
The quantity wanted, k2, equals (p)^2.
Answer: 0.22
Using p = 0.5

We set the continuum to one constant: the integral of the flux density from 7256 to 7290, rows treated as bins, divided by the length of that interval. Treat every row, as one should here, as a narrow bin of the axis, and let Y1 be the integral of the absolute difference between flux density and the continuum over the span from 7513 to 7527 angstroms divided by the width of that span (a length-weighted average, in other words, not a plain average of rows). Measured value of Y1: 1.22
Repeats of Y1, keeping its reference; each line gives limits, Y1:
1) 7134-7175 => 1.62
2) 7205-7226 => 1.00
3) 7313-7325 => 0.51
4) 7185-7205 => 1.09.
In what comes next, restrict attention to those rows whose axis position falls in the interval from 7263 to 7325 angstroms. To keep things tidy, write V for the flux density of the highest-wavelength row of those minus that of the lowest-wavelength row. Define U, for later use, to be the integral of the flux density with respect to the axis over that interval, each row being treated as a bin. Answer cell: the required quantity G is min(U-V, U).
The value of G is 538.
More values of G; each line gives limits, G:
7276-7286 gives 88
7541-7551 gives 94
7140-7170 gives 207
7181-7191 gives 75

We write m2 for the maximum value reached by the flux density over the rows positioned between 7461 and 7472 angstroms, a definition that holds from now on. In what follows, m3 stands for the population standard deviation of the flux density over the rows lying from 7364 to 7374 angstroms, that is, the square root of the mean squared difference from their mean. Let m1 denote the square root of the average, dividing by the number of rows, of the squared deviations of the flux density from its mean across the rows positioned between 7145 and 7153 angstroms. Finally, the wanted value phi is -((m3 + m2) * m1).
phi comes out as -3.8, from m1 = 0.38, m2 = 9.61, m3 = 0.5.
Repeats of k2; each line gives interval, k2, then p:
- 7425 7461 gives 0.37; -0.6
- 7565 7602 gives 1.74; 1.3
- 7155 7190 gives 0.01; 0.1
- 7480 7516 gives 0.07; 0.3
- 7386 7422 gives 0.34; 0.6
